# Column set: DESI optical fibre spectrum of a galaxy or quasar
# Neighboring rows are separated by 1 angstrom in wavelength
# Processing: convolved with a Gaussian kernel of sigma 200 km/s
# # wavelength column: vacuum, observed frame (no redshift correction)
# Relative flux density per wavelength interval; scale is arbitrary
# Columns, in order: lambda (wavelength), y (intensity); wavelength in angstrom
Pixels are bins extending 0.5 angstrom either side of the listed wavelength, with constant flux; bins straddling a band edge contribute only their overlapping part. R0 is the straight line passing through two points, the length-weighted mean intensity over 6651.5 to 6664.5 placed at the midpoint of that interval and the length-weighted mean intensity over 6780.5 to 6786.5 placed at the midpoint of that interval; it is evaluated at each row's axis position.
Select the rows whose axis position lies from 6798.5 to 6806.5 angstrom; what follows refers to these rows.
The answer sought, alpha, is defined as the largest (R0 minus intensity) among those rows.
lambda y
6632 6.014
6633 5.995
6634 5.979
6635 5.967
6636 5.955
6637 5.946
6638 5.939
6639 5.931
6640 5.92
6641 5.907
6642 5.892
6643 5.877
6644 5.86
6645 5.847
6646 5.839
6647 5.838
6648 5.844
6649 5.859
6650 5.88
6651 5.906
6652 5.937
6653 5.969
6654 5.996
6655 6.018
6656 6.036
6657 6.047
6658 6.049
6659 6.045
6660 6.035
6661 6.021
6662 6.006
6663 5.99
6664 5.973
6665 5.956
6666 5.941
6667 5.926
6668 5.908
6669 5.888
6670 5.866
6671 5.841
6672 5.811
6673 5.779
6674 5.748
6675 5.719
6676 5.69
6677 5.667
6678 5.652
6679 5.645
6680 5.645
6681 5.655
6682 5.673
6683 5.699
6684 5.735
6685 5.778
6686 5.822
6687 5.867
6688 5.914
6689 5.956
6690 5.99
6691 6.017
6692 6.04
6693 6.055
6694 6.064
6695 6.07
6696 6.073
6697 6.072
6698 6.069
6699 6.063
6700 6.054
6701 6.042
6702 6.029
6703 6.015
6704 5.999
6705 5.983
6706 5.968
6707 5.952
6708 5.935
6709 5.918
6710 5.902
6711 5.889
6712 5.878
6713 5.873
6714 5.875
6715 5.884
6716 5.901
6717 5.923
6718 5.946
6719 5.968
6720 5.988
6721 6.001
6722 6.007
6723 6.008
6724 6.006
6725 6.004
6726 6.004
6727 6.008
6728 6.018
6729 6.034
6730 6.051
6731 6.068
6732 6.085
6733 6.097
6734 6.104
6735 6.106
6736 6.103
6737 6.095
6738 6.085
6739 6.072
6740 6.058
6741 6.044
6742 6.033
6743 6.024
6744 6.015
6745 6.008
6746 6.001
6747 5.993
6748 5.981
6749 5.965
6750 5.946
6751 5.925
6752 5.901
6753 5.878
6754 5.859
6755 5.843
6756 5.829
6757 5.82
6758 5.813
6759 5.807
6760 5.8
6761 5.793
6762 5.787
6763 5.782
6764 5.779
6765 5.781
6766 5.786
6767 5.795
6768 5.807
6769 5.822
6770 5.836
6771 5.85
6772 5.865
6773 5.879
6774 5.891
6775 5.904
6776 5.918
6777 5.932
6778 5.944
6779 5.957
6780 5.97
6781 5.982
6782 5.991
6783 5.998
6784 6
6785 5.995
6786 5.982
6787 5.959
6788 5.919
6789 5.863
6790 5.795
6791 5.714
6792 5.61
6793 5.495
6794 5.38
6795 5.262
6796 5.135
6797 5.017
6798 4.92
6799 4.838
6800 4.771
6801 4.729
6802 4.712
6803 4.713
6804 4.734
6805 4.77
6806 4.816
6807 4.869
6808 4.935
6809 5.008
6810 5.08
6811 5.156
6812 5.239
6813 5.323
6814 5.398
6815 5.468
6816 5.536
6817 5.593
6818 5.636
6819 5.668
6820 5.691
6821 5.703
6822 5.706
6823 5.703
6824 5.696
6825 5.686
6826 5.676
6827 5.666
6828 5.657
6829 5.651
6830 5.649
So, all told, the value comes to 1.28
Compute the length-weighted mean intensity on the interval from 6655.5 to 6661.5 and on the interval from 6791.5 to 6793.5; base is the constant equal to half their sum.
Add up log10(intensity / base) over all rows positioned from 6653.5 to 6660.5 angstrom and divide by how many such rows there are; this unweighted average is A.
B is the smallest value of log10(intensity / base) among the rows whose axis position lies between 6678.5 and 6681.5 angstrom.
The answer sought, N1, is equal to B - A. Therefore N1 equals -0.029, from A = 0.017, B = -0.011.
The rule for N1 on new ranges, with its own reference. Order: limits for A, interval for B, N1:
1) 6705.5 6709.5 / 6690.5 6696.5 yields 0.005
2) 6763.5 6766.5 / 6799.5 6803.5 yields -0.089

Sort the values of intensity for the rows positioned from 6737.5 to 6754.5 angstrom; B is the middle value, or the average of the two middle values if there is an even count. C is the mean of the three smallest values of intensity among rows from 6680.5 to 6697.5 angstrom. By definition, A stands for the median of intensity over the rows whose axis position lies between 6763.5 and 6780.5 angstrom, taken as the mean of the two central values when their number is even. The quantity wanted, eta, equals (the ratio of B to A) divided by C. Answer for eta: 0.180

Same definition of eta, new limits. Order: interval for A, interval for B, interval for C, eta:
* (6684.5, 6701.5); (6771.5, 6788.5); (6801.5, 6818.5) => 0.209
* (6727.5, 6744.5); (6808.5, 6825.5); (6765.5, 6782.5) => 0.159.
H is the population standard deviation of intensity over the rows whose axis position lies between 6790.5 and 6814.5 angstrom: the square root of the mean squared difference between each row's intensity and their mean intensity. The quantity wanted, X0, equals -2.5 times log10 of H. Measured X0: 1.32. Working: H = 0.296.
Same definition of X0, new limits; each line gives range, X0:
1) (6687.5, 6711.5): 3.07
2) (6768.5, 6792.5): 2.57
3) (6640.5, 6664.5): 2.79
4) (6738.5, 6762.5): 2.55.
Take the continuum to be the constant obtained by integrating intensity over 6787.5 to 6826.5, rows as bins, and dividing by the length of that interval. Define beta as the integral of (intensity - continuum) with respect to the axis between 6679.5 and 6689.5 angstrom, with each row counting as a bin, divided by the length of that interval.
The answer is 0.5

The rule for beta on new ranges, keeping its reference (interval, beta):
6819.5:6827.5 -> 0.4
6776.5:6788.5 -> 0.7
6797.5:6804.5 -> -0.5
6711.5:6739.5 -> 0.7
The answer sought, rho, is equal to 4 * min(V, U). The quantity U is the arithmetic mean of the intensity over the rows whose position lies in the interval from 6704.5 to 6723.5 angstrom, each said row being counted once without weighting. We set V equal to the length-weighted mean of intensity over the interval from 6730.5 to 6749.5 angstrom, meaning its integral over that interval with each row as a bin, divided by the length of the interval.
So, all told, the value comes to 23.7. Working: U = 5.94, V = 6.05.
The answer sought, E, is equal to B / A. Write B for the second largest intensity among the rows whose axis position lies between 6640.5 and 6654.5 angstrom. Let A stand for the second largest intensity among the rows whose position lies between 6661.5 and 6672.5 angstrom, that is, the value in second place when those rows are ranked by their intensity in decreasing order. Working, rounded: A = 5.99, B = 5.969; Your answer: 1.00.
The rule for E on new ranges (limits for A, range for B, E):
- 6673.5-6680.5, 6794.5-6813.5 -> 0.92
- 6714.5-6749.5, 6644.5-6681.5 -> 0.99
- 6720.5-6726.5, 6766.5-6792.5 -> 1.00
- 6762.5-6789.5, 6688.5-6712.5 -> 1.01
